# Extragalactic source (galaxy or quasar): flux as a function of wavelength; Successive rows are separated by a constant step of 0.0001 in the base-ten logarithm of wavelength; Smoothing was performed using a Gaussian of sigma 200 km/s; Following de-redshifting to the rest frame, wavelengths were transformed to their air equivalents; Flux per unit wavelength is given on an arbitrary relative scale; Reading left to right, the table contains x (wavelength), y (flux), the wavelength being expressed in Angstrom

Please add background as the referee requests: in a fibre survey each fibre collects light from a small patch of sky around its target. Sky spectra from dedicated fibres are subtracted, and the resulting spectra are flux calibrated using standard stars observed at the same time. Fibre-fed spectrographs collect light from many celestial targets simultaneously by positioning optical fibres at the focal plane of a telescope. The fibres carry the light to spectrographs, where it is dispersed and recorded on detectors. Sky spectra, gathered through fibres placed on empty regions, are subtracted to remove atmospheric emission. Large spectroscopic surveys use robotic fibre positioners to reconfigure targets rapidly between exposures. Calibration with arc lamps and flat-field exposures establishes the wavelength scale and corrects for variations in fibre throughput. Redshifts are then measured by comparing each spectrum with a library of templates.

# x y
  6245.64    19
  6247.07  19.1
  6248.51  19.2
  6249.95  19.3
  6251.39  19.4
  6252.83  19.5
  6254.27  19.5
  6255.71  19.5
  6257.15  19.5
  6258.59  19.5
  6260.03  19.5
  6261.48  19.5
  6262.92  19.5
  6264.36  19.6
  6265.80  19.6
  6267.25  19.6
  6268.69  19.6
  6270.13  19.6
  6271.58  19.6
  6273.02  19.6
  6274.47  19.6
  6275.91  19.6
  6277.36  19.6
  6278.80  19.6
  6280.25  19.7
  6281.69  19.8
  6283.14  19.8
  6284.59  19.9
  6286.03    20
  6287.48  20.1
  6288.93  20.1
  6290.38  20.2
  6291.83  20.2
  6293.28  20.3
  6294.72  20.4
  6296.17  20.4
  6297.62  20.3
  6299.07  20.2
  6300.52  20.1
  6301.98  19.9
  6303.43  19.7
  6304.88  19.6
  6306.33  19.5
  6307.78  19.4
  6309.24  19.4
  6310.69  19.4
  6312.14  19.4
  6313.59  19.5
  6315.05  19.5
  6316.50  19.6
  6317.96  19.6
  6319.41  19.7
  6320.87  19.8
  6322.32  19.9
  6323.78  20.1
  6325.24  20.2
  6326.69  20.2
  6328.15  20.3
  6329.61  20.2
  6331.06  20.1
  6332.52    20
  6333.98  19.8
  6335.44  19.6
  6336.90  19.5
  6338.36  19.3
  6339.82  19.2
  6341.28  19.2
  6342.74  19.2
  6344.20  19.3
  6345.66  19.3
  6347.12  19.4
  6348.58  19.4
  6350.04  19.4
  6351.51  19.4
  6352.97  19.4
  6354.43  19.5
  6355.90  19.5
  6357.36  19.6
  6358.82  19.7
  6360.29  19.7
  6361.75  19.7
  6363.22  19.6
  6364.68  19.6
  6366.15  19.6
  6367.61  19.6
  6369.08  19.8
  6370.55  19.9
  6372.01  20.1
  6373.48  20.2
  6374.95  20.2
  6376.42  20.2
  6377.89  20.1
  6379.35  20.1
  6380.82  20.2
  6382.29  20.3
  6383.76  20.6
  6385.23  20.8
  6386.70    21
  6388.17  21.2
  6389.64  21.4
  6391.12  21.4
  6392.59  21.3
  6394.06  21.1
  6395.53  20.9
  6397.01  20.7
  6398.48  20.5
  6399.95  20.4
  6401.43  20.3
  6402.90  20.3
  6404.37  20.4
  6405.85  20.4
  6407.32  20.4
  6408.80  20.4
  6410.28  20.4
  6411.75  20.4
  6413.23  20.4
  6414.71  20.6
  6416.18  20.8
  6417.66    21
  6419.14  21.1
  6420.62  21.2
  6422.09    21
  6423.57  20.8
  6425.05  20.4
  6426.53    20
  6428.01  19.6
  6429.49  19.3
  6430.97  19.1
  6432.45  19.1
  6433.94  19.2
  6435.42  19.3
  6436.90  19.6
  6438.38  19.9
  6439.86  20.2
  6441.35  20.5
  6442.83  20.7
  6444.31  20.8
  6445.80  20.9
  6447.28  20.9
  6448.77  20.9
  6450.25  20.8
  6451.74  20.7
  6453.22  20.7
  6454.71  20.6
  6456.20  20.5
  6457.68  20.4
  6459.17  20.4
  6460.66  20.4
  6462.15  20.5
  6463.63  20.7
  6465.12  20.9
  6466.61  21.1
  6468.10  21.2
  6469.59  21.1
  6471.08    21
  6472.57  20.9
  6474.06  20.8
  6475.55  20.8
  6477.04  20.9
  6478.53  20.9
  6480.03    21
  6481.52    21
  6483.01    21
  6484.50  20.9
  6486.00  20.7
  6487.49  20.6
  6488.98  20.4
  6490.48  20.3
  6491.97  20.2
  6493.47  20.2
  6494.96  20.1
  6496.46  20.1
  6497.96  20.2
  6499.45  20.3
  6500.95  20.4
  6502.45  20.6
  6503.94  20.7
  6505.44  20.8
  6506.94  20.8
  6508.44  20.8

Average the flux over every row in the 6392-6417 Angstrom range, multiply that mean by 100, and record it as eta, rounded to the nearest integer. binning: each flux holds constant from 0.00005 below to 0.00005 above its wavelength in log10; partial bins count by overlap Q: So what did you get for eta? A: 2057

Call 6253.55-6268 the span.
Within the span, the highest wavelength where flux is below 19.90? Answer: 6267.25 Angstrom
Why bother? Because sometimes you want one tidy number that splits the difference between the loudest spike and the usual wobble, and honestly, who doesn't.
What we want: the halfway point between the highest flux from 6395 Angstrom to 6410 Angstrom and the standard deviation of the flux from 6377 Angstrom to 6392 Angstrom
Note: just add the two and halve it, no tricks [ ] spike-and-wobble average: 10.7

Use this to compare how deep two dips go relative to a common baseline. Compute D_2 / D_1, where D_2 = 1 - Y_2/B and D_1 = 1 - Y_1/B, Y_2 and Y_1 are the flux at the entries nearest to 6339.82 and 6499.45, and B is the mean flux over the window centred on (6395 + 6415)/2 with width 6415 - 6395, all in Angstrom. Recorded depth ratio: 8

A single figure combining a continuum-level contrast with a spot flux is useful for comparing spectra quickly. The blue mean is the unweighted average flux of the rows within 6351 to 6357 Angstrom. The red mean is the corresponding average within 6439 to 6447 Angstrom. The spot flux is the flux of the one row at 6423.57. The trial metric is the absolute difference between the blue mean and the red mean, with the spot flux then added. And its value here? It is 22.0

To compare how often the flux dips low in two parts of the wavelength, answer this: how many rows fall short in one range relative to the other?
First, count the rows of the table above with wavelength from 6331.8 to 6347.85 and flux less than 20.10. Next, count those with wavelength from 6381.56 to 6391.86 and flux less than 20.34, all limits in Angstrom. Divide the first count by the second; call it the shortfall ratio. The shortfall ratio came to 11.0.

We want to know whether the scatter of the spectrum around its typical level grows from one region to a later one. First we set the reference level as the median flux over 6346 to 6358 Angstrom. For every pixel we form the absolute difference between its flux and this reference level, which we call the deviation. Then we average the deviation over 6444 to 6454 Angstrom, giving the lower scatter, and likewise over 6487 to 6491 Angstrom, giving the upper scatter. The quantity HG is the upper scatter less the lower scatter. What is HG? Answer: -0.4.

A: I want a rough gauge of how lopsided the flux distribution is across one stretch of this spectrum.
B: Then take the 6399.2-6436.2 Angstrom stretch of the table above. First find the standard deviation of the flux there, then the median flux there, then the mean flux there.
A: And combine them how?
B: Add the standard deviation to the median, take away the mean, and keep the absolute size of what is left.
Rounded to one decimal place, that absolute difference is 0.8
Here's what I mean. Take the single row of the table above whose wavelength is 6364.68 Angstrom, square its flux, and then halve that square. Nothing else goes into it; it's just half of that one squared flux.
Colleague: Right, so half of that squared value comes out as 192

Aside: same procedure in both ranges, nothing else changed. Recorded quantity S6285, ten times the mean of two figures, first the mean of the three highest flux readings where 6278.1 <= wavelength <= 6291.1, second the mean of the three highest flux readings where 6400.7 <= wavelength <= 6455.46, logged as 206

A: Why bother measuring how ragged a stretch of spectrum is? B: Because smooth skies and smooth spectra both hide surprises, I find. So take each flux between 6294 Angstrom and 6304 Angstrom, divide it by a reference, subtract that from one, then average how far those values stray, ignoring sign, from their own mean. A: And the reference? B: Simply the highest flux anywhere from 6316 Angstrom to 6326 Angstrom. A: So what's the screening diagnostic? 0.010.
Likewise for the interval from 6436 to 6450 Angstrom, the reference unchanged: 0.019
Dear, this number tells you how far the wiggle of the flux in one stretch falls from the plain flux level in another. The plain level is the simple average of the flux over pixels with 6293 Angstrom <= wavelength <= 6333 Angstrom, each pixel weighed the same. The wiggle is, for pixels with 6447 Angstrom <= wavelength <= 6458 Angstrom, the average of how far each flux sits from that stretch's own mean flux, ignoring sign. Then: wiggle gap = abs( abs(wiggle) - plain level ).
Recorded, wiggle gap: 19.7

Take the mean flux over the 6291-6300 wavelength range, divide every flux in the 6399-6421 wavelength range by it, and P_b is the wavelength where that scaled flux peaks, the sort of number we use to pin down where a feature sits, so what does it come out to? 6420.62 Angstrom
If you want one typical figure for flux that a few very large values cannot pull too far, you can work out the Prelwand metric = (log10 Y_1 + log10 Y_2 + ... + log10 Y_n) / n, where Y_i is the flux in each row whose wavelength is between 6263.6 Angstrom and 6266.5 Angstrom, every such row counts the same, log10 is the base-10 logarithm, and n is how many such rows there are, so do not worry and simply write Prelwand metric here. 1.29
